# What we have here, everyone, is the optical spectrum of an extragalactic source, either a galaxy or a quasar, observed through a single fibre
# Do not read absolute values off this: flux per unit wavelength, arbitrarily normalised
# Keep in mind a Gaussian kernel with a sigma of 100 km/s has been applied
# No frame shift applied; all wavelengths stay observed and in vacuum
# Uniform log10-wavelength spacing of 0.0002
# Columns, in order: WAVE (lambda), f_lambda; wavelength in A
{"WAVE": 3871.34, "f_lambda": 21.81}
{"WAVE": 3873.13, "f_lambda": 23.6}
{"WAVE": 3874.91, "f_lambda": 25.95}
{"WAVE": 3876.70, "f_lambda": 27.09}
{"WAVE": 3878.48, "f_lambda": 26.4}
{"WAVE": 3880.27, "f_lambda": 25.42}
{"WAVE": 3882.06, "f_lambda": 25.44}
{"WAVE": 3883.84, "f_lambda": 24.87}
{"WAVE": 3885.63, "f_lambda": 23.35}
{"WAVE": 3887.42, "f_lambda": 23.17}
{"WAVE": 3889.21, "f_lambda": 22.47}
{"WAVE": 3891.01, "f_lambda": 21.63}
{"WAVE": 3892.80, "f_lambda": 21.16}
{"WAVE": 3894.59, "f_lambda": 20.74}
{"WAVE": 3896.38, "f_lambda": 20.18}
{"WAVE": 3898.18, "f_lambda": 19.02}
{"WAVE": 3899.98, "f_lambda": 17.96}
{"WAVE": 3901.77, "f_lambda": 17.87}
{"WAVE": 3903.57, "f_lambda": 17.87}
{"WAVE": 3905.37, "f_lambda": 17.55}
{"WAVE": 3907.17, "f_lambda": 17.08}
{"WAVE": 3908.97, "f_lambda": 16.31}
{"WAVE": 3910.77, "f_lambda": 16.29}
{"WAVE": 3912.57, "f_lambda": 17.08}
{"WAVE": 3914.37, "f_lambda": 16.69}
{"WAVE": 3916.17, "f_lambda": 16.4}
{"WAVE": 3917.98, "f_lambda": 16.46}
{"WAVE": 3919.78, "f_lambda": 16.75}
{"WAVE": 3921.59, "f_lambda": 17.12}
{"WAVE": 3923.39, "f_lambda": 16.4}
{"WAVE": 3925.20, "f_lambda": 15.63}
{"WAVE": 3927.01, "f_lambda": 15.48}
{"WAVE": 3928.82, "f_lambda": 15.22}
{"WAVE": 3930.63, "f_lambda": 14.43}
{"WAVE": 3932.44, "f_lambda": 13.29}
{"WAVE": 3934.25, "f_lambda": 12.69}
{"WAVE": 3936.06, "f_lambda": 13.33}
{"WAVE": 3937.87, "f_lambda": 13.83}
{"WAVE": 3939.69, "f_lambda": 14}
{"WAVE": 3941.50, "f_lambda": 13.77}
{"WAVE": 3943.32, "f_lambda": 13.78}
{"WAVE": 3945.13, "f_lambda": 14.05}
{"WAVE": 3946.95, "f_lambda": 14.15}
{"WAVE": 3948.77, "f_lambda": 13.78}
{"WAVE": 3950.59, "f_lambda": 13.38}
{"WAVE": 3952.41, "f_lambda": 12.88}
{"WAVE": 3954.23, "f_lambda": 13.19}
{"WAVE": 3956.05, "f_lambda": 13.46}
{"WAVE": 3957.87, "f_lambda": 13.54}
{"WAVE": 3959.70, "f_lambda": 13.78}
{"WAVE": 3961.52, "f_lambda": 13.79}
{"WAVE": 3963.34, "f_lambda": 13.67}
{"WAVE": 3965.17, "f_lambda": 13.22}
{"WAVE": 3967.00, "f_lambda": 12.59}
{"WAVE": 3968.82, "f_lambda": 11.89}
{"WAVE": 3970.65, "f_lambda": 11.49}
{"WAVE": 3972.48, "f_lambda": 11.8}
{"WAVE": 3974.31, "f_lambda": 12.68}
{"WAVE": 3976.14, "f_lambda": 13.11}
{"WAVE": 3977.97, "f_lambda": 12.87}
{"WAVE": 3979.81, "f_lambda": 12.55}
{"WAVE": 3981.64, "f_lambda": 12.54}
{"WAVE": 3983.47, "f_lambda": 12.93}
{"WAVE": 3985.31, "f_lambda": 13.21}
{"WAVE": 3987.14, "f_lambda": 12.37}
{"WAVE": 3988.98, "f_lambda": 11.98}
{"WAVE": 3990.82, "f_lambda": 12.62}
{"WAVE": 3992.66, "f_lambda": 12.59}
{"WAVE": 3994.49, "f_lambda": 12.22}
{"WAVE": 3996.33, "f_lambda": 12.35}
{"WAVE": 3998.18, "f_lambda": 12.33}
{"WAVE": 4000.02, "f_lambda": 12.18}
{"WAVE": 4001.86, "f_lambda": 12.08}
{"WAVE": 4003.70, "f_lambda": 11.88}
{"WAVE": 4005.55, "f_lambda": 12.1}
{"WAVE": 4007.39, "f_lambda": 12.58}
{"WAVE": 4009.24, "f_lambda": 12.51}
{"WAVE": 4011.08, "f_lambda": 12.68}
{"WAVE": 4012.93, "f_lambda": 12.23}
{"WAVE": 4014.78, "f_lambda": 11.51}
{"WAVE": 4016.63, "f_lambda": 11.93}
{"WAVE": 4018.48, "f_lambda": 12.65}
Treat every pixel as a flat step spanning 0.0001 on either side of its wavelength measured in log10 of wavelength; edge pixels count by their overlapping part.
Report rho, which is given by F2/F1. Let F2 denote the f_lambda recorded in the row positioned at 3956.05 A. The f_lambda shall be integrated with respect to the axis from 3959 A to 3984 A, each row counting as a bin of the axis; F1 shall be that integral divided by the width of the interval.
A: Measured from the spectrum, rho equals 1.05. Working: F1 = 13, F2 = 13.46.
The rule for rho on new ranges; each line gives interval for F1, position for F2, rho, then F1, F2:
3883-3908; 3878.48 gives 1.30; 20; 26.4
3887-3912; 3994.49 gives 0.64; 19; 12.22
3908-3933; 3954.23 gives 0.82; 16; 13.19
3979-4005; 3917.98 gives 1.33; 12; 16.46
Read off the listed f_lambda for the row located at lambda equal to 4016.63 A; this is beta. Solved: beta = 11.93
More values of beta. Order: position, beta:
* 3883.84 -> 24.87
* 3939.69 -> 14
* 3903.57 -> 17.87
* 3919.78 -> 16.75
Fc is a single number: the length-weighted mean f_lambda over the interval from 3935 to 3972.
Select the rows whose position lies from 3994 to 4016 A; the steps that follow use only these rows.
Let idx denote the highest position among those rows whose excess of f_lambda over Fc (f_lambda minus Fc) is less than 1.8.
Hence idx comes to 4014.78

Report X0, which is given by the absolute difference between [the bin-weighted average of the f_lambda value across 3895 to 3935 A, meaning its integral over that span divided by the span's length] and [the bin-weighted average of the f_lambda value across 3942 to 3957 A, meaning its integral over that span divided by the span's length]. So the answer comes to 3.0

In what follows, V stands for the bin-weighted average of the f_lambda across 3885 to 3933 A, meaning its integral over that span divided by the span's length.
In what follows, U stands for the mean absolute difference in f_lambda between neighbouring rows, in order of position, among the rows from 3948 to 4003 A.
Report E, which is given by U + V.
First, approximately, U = 0.332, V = 18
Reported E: 18.2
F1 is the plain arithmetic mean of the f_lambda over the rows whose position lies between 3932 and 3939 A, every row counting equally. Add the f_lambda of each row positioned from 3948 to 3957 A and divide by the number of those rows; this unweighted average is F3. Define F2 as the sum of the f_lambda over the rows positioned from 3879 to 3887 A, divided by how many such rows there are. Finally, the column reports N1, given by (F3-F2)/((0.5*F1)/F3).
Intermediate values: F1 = 13.3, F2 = 25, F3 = 13.3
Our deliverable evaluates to -23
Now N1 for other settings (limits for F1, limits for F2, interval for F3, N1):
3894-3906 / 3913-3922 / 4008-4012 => -5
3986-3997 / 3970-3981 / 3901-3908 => 15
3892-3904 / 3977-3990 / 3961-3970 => 1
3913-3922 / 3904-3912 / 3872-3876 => 24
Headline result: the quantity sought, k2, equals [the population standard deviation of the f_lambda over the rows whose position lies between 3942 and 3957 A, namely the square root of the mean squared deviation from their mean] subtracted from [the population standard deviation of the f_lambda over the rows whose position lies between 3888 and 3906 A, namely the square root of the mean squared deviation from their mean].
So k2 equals 1.3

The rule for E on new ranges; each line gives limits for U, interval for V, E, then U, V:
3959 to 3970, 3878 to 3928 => 19.7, 0.382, 19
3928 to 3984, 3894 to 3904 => 19.3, 0.384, 19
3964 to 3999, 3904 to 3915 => 17.3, 0.389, 17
